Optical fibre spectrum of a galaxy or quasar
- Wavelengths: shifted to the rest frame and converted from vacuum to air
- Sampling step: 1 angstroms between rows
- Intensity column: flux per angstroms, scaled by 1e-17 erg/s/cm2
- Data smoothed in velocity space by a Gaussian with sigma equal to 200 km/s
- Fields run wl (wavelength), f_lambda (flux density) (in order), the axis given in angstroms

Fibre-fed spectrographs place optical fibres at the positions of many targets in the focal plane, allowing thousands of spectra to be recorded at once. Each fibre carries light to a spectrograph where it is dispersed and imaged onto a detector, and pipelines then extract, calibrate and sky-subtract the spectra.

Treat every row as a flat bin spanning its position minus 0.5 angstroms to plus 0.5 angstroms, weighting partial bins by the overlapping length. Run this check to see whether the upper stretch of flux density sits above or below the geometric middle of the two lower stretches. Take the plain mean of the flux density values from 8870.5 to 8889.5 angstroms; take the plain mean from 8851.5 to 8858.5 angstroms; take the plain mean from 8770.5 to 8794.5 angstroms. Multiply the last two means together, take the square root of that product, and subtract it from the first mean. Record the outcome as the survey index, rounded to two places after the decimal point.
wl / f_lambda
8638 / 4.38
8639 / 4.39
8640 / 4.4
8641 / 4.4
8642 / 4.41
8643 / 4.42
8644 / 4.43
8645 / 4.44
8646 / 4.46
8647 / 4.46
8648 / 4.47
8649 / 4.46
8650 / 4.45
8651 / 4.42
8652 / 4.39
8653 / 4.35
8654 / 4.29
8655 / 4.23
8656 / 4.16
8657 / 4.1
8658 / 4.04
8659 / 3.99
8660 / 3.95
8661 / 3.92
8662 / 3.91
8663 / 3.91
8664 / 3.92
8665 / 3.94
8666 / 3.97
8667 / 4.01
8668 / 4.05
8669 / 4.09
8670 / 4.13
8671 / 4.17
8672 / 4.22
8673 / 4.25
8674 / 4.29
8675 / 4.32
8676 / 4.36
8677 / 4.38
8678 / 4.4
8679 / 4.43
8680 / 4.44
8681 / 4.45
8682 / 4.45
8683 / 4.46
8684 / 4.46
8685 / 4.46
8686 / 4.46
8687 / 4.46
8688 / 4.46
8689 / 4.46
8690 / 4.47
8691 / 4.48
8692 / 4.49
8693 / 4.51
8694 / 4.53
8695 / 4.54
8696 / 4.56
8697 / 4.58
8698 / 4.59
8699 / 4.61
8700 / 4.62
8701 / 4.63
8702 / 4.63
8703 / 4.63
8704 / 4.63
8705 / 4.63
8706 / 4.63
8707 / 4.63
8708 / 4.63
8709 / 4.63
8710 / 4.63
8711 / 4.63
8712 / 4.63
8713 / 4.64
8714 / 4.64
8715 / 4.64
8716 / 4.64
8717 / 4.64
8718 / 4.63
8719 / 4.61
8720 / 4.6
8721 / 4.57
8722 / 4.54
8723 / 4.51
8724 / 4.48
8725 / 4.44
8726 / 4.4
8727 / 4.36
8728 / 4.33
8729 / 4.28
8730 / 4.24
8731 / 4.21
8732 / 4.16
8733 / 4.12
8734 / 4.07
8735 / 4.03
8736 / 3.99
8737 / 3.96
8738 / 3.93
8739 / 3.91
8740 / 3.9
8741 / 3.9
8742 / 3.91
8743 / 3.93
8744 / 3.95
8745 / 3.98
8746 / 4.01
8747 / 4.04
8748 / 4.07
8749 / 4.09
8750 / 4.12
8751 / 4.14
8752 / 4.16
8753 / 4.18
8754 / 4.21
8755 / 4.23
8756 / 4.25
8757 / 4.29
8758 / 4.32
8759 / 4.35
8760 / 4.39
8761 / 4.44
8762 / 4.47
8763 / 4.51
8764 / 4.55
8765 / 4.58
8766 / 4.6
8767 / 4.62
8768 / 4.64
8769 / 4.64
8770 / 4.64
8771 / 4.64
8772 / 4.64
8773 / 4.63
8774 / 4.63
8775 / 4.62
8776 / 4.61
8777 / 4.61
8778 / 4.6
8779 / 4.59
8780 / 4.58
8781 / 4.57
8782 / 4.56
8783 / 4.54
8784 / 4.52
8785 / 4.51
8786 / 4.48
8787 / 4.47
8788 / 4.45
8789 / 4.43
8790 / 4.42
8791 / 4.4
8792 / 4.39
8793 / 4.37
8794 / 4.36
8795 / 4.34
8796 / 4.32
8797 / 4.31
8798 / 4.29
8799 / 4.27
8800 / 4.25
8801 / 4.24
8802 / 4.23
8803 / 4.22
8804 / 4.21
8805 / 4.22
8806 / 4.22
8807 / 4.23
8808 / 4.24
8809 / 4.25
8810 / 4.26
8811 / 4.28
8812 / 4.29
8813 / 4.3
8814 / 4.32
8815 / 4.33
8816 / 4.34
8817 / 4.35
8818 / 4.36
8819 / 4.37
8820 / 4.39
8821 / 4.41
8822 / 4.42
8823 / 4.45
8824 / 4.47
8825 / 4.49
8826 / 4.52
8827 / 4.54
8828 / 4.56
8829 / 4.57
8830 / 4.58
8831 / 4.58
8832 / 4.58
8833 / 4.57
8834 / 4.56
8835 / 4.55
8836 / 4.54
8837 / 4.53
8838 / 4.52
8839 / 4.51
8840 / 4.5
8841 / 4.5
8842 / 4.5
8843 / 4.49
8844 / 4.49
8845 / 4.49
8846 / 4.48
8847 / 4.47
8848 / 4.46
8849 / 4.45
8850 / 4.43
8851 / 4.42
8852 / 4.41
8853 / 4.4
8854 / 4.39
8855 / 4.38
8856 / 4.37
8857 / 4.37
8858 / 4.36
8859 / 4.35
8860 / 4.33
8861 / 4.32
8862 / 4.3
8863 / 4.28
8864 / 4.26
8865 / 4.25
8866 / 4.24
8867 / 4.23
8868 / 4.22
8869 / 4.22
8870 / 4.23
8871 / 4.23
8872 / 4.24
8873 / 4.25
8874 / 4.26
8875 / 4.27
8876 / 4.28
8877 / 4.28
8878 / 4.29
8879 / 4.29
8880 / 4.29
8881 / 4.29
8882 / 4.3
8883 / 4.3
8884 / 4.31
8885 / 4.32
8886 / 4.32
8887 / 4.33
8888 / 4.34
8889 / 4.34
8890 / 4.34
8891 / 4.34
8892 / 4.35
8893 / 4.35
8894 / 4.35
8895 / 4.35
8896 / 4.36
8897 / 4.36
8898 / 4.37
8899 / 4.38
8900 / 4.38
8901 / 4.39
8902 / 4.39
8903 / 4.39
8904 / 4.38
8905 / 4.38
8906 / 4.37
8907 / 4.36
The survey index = -0.16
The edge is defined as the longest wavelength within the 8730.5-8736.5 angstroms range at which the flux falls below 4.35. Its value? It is 8736 angstroms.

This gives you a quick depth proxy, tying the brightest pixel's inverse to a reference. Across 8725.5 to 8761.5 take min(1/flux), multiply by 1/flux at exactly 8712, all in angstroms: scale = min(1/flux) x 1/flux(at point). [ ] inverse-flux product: 0.049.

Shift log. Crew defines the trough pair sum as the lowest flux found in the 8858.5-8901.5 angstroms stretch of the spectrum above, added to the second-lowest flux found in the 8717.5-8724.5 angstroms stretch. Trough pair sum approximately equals 8.73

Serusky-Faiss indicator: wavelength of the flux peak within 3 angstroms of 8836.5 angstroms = 8834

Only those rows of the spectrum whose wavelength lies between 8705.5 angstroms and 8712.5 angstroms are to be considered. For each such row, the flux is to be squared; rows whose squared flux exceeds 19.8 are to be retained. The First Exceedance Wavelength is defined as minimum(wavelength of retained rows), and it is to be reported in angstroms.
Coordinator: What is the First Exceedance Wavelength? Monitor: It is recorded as 8706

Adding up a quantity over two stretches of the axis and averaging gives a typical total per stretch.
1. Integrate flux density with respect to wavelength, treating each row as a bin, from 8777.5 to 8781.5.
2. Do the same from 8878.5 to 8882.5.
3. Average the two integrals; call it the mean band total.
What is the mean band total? 17.8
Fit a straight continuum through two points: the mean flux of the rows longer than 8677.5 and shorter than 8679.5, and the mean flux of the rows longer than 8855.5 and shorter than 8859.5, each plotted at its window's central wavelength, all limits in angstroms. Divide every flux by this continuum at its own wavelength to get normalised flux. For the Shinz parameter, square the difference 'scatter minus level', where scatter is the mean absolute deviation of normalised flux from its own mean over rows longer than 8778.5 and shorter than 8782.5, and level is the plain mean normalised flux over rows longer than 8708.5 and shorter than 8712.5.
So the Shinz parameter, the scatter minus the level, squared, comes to 1.10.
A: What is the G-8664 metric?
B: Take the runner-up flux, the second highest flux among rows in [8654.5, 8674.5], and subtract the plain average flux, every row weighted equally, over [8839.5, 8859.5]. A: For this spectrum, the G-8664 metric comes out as -0.19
